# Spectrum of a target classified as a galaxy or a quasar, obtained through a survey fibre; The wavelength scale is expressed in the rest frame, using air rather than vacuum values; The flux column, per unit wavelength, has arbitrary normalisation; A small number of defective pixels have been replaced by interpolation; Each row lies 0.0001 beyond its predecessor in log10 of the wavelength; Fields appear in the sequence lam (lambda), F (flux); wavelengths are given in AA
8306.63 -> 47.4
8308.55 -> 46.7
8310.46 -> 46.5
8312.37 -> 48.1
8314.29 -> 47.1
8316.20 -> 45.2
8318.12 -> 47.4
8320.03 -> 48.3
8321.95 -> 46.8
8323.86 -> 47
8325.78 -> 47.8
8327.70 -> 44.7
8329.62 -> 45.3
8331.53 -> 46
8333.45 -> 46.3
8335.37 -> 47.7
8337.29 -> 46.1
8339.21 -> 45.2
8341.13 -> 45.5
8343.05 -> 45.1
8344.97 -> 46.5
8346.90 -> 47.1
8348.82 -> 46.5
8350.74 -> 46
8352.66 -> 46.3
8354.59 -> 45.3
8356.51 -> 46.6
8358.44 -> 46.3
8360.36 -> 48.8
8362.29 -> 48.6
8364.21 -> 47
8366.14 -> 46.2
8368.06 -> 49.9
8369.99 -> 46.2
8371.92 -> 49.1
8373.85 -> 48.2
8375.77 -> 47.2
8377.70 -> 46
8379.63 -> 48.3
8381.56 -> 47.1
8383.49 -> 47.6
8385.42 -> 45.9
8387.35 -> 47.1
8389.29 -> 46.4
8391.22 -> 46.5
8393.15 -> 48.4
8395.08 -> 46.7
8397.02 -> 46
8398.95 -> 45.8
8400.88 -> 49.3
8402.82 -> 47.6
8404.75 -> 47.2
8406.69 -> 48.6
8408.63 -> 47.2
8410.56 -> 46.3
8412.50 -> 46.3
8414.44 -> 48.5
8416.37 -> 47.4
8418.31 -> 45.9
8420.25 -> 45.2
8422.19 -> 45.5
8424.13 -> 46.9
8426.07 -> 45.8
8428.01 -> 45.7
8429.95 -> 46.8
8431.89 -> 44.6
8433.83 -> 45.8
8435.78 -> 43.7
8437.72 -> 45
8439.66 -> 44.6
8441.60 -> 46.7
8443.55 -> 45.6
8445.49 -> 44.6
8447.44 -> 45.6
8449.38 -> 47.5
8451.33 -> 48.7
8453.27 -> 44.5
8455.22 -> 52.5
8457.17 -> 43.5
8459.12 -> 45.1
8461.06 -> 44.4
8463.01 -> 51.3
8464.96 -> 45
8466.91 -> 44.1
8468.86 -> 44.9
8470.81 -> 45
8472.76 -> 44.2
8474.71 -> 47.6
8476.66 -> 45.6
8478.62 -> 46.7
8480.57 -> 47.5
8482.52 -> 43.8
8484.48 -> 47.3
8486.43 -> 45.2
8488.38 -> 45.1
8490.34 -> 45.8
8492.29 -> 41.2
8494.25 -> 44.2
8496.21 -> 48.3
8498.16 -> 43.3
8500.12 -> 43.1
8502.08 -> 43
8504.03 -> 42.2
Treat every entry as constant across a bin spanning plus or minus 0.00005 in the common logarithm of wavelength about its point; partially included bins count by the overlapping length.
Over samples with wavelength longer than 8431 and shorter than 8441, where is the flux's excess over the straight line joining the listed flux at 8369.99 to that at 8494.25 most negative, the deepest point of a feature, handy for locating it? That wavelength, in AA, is 8435.78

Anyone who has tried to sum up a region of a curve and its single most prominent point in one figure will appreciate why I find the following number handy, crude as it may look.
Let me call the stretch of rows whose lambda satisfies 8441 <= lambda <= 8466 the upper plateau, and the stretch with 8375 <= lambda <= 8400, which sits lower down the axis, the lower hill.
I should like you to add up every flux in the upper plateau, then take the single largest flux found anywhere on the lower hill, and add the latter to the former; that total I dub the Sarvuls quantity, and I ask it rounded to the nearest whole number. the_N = 653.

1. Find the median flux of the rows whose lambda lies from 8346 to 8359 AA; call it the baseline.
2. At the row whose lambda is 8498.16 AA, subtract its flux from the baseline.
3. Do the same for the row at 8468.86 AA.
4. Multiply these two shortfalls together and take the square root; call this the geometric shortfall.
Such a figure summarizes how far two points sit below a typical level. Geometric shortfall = 2.05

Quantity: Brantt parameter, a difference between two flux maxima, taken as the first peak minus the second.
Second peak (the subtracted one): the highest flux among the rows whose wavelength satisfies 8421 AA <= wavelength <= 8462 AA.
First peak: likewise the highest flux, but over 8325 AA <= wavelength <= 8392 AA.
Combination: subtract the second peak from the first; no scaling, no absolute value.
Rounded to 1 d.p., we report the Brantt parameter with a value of -2.6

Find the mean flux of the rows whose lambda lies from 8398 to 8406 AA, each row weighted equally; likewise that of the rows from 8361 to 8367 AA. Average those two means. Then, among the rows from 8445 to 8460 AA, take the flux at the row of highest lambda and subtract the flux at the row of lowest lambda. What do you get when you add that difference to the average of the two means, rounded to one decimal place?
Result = 47.9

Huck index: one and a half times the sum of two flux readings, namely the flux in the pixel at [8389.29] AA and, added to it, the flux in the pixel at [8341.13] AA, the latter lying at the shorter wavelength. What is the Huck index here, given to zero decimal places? 138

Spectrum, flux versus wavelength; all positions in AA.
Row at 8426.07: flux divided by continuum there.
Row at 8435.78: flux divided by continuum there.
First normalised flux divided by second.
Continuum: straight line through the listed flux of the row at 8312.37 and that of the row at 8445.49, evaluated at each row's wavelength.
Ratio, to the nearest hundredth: 1.04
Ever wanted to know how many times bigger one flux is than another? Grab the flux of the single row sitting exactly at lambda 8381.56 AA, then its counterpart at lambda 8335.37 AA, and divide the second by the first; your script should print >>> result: 1.01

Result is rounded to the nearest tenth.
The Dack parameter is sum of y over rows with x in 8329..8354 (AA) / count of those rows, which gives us 46.1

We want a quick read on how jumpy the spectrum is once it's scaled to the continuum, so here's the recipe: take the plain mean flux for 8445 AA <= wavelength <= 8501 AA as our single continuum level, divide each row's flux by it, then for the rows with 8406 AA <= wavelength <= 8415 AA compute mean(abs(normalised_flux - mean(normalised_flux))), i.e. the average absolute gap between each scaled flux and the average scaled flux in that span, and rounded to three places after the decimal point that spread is 0.020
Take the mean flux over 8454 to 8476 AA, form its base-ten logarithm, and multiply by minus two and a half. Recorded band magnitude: -4.16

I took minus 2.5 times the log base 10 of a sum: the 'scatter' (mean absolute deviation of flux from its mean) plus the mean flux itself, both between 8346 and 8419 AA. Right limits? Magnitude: -4.20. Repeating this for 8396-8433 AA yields -4.20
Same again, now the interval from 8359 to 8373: -4.23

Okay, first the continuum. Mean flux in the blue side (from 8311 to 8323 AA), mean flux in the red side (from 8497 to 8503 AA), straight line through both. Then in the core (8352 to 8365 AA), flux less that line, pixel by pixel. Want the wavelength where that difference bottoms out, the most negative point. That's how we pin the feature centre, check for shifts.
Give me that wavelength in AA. 8354.59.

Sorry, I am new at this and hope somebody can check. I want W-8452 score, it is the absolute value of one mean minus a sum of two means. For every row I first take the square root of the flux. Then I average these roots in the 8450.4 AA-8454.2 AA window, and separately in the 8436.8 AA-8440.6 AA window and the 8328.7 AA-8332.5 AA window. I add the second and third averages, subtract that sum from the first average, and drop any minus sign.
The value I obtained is 6.63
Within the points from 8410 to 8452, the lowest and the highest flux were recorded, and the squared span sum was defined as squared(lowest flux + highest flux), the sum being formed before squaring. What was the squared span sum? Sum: 8538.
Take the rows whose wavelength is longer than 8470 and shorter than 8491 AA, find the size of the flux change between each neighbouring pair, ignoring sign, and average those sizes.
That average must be 1.82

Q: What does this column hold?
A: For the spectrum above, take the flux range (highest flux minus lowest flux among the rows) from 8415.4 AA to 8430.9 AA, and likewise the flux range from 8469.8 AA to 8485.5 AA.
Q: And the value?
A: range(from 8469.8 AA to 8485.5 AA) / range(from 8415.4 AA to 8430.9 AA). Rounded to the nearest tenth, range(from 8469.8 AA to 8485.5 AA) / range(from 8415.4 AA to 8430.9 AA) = 1.7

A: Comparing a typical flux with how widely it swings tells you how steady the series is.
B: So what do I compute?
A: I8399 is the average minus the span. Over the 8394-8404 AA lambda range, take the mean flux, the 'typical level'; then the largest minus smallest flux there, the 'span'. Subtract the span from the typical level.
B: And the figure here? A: 44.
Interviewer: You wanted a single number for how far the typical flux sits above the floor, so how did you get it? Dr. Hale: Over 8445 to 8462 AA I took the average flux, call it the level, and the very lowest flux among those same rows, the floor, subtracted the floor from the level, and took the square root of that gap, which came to 1.7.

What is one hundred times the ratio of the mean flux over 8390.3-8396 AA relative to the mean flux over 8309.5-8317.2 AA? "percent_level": 101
